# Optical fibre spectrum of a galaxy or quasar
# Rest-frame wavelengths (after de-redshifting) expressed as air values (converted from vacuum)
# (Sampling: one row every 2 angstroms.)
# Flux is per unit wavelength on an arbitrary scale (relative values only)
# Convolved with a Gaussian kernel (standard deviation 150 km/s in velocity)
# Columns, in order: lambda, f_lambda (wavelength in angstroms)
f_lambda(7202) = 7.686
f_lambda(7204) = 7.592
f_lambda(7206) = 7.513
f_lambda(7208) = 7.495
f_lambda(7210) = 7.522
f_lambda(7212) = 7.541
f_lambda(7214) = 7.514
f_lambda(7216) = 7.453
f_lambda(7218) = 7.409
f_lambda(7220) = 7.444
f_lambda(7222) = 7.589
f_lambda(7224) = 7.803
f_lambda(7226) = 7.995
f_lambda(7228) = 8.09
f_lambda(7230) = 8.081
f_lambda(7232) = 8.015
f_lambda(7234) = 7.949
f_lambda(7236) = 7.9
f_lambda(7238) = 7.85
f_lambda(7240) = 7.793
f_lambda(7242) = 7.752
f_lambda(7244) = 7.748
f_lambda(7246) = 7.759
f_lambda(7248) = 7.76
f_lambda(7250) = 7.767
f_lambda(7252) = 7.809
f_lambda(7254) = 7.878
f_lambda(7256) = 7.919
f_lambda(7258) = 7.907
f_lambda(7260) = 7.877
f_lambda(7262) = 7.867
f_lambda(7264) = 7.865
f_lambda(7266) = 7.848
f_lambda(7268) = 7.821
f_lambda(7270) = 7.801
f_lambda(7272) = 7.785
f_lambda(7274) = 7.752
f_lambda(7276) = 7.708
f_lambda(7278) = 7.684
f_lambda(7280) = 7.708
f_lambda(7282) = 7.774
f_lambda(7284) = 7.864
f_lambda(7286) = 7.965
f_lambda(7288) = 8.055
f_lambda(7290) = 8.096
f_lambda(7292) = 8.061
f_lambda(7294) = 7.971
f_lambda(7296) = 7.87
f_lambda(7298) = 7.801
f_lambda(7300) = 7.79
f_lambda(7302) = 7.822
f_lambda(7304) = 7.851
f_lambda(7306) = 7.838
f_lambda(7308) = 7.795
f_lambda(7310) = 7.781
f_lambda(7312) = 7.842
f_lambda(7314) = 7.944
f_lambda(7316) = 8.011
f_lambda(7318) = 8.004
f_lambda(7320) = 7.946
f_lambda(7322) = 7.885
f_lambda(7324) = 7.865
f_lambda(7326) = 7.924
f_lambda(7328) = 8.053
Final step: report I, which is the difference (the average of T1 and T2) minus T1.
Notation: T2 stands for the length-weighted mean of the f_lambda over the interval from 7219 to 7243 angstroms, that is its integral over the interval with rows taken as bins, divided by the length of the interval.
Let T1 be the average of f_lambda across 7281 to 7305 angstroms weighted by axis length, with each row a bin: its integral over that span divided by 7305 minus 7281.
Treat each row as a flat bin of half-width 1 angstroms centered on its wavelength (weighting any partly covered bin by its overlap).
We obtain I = -0.027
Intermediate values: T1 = 7.91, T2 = 7.86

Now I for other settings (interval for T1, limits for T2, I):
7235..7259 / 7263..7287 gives -0.011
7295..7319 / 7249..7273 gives -0.009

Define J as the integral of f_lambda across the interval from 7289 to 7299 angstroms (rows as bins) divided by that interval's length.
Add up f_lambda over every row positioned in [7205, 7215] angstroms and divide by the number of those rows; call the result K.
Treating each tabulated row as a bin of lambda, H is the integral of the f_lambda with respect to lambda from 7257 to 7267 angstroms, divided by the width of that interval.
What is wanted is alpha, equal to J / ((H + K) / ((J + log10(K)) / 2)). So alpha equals 2.29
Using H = 7.87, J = 7.96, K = 7.52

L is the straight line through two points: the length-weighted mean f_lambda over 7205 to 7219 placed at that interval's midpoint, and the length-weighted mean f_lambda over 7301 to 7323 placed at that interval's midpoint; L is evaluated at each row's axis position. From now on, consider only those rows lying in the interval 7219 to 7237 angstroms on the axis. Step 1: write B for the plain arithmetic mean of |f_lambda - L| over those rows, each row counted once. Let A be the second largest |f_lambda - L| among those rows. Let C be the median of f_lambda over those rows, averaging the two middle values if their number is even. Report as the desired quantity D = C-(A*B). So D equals 7.77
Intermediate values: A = 0.5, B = 0.34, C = 7.95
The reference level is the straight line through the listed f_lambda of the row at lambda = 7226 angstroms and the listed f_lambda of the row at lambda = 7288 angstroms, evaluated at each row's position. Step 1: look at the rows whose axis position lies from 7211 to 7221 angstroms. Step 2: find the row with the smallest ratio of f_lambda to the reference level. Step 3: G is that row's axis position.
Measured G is 7218 angstroms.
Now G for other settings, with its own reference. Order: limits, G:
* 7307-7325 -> 7310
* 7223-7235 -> 7224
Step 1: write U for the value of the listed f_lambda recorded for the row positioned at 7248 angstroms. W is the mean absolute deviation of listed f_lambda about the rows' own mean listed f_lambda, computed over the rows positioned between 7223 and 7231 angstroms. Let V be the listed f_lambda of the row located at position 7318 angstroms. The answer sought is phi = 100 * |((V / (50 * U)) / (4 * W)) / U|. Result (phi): 0.7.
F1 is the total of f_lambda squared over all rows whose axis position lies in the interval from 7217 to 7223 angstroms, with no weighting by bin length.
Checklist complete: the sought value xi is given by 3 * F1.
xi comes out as 504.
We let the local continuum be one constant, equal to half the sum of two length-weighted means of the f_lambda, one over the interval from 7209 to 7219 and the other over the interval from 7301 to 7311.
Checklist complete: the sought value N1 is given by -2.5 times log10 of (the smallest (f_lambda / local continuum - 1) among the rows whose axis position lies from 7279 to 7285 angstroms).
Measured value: 5.4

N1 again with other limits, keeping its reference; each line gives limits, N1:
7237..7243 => 4.7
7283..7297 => 3.9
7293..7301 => 4.4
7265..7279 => 6.0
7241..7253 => 4.8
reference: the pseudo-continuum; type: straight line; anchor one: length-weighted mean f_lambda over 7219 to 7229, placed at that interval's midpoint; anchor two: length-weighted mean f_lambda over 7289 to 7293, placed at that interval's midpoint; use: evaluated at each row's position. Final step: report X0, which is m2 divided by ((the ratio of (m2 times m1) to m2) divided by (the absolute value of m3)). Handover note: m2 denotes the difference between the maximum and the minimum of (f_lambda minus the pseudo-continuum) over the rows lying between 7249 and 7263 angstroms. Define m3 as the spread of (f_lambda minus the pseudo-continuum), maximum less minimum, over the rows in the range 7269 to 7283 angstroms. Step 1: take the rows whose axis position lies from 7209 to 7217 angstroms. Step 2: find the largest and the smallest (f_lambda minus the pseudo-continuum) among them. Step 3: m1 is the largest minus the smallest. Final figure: 0.18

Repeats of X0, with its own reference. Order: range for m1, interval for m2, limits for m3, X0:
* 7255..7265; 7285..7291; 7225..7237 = 0.29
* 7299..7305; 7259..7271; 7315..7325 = 0.50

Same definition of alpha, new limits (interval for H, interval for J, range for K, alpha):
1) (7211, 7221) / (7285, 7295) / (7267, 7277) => 2.35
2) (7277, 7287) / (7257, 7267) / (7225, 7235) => 2.18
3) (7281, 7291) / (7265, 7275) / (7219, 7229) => 2.15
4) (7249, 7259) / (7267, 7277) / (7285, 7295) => 2.12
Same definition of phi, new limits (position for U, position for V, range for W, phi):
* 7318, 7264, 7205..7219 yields 1.7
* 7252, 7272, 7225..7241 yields 0.7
